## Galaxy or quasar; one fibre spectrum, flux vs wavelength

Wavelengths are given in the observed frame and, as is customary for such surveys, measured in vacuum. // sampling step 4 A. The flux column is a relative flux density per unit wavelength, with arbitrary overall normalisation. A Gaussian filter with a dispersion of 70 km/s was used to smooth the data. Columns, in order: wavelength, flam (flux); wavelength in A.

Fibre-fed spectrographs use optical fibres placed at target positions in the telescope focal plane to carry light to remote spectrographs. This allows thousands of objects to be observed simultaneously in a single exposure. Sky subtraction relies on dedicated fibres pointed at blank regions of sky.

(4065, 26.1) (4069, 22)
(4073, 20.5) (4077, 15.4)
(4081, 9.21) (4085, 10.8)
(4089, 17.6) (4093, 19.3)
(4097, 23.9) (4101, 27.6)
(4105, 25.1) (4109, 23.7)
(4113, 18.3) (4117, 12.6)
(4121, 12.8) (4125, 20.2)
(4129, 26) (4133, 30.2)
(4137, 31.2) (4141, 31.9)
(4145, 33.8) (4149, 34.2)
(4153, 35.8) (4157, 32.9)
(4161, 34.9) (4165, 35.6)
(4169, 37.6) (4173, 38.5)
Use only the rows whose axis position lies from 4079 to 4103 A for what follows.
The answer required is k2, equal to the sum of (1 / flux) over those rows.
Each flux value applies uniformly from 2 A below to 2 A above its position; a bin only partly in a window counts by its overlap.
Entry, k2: 0.39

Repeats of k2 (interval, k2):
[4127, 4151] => 0.19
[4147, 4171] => 0.17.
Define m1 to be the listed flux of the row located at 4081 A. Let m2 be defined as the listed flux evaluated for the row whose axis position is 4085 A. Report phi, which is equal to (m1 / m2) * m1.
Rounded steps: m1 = 9.21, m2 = 10.8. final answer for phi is 8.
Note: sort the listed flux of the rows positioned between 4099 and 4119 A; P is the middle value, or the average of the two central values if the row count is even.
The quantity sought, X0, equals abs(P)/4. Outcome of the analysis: 6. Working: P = 24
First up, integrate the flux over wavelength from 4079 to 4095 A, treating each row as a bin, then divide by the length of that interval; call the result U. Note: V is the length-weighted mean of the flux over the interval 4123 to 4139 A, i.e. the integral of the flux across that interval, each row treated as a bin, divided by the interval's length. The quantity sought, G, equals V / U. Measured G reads 1.9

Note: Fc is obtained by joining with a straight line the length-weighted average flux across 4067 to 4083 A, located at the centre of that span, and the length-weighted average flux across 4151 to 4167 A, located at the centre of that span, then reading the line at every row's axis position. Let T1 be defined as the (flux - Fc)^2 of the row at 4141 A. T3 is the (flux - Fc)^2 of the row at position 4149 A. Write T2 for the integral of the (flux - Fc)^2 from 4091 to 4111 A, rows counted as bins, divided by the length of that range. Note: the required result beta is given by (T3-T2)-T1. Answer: -6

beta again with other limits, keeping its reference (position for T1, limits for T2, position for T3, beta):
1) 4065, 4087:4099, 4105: -132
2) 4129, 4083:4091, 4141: -40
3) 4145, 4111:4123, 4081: -62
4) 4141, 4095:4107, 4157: -11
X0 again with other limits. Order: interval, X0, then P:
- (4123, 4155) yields 8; 32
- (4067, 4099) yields 5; 18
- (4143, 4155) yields 9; 34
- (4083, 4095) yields 4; 18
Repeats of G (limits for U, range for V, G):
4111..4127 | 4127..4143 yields 1.9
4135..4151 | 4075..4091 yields 0.4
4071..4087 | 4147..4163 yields 2.5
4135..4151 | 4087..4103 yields 0.7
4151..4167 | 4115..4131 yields 0.5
